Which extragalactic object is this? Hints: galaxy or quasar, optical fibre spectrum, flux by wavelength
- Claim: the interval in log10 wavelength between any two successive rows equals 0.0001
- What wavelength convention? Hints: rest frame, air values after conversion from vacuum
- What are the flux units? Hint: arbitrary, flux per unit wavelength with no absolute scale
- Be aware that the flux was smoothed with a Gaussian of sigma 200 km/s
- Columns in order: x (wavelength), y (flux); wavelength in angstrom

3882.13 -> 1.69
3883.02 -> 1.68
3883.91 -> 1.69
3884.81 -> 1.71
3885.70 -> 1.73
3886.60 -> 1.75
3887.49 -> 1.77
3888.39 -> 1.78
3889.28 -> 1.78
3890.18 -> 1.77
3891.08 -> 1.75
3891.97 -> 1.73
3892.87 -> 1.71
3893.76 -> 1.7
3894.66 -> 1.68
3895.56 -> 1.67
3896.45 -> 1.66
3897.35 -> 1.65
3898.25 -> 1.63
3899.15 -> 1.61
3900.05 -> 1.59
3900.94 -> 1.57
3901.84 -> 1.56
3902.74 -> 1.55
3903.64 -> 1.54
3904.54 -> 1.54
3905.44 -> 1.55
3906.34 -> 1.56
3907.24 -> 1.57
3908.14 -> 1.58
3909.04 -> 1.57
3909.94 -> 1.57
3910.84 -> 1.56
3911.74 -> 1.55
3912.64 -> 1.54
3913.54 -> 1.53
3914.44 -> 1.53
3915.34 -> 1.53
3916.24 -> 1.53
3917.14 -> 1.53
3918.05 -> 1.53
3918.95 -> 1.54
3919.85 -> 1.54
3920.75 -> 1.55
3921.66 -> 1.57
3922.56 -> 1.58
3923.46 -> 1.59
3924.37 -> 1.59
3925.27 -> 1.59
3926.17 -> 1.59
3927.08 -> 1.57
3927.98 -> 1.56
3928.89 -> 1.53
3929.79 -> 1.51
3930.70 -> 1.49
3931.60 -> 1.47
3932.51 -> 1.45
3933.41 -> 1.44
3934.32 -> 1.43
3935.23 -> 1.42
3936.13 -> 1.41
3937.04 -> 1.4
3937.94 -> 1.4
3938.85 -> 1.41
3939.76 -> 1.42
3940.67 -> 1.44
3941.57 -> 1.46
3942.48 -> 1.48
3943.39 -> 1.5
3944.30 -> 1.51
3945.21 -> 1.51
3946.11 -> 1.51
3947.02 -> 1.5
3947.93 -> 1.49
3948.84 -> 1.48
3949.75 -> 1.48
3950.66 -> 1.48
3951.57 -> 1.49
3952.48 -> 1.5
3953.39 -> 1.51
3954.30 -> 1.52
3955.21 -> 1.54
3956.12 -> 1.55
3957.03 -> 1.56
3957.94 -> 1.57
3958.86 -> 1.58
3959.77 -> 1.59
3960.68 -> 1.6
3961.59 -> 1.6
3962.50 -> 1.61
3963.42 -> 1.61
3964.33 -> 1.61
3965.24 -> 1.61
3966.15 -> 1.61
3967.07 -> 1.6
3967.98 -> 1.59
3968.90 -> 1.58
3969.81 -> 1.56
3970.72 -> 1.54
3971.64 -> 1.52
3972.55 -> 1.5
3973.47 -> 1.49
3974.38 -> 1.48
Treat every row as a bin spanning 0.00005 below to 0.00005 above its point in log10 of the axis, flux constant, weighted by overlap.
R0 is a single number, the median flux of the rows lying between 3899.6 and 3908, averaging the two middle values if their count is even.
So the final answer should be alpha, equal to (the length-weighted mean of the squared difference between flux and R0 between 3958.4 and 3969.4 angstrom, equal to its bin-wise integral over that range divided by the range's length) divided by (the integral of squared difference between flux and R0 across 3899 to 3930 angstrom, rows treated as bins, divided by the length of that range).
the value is 3.1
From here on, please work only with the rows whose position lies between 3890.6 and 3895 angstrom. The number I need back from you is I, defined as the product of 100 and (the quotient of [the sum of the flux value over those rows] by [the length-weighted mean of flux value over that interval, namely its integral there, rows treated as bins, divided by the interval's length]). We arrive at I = 500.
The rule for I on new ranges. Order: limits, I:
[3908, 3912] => 500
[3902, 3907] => 500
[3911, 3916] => 499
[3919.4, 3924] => 500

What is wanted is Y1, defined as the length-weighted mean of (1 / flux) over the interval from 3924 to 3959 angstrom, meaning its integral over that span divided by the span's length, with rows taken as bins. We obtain 0.67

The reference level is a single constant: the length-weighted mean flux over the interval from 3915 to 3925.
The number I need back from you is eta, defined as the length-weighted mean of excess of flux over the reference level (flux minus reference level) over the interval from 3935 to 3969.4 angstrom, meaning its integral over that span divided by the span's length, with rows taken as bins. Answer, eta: -0.034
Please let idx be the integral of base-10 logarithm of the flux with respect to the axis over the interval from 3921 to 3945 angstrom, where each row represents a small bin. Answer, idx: 4.2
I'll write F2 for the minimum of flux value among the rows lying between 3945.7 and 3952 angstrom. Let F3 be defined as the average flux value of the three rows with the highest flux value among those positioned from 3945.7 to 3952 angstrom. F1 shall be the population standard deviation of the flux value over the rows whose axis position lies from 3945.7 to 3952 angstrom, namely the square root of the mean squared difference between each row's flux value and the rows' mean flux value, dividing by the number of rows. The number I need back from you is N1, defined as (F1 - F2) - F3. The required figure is -2.97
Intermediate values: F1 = 0.01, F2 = 1.48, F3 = 1.50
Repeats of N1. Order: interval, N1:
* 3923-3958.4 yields -2.93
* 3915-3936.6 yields -2.94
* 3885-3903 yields -3.25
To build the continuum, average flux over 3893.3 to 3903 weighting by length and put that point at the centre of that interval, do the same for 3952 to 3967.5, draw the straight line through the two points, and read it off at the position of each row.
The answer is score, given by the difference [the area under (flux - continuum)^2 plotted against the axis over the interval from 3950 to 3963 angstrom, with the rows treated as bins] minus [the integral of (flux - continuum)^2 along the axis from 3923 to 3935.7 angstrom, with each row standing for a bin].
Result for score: -0.10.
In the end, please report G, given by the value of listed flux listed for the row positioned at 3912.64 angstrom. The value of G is 1.54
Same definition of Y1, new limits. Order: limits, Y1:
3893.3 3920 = 0.64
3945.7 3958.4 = 0.66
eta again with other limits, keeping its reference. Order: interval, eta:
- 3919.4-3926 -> 0.020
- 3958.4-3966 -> 0.048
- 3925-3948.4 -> -0.074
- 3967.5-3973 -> -0.005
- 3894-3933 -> 0.010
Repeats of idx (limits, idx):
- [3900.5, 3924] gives 4.5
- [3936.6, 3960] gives 4.1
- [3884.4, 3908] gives 5.2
